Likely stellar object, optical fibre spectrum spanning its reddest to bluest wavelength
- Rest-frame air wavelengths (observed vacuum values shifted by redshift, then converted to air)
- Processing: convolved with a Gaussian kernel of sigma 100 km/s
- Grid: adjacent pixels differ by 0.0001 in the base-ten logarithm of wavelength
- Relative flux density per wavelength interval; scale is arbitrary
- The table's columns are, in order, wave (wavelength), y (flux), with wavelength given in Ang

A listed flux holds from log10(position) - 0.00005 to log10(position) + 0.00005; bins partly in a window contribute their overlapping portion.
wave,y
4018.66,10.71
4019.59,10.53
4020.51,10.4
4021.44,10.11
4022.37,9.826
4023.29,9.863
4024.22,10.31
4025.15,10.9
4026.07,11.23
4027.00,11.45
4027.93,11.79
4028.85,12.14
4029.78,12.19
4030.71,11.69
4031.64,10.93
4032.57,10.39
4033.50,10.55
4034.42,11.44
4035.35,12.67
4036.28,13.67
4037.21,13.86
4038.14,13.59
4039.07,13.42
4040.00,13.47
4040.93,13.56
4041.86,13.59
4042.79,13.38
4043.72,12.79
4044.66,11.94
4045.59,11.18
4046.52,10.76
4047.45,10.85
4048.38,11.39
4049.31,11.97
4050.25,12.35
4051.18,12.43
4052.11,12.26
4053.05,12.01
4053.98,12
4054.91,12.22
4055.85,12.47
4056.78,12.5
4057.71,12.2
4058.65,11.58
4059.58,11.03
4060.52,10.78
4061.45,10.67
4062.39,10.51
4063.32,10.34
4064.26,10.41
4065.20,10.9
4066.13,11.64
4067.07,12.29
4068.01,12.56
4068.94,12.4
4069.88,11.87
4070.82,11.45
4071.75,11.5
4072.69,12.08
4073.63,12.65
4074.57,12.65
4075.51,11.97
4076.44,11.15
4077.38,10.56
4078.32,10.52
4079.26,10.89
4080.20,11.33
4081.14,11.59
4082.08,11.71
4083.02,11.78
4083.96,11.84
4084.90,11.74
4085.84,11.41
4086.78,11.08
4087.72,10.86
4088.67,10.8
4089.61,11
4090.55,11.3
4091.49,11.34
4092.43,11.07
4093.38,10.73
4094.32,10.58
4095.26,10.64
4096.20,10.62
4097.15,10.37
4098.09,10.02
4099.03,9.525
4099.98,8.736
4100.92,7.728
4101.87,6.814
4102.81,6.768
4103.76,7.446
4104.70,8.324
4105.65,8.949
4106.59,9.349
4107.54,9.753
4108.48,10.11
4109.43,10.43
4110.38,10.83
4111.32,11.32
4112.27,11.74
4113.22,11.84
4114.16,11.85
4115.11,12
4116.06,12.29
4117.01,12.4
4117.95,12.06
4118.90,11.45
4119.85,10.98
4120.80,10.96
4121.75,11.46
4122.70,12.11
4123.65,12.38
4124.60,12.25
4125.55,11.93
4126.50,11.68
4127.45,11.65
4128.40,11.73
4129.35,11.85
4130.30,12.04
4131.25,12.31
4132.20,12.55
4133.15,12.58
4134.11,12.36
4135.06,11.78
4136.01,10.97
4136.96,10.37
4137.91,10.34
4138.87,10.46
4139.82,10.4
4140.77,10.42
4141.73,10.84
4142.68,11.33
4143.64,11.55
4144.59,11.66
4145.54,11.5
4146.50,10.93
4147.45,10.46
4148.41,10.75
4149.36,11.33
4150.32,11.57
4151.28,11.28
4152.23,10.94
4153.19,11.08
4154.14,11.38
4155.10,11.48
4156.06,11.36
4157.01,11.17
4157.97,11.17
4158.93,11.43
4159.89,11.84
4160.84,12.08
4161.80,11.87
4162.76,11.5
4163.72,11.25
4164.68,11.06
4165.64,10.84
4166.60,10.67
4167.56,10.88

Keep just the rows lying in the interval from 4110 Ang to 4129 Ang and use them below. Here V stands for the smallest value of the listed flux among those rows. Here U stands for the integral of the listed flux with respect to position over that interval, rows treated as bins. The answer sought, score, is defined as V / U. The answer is 0.05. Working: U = 223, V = 10.83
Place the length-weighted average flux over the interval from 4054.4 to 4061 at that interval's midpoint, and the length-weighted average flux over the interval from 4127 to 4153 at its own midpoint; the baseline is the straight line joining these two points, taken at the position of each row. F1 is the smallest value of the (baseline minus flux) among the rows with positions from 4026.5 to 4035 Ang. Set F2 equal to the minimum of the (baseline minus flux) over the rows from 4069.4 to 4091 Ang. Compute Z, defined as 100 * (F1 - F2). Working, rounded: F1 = -0.2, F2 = -0.921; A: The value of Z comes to 73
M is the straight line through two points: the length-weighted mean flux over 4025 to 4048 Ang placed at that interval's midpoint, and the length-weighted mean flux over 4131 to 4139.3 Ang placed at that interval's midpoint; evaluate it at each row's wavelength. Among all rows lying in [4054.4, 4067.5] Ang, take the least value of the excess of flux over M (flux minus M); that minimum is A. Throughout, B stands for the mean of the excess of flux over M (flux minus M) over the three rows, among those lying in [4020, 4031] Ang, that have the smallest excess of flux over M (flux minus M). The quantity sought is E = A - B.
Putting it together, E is 1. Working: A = -1.6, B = -2.3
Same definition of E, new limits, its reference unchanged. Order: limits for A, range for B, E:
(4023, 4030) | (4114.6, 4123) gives -2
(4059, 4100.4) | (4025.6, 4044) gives -1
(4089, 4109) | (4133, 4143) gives -4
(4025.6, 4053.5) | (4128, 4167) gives -1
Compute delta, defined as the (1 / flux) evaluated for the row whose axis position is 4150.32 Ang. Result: 0.086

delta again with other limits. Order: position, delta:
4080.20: 0.088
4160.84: 0.083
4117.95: 0.083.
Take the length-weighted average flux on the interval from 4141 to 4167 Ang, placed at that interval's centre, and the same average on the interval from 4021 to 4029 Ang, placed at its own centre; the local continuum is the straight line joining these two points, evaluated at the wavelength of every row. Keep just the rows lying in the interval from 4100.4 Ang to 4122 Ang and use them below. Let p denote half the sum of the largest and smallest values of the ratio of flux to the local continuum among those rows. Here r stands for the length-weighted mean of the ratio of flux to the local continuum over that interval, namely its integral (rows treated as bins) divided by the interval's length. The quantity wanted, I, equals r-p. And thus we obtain 0.063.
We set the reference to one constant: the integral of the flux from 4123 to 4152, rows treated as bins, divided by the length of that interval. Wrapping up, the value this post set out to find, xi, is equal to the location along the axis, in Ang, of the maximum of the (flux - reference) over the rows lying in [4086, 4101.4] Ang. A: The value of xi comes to 4091.49 Ang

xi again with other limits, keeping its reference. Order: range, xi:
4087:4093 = 4091.49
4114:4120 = 4117.01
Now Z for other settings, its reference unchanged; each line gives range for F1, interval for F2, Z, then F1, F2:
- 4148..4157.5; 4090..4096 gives -59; -0.3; 0.285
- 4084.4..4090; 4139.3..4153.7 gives 29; -0.1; -0.360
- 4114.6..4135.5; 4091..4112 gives -139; -1.2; 0.184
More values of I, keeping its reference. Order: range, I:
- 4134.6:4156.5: -0.004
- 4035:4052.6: 0.024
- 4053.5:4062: 0.012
